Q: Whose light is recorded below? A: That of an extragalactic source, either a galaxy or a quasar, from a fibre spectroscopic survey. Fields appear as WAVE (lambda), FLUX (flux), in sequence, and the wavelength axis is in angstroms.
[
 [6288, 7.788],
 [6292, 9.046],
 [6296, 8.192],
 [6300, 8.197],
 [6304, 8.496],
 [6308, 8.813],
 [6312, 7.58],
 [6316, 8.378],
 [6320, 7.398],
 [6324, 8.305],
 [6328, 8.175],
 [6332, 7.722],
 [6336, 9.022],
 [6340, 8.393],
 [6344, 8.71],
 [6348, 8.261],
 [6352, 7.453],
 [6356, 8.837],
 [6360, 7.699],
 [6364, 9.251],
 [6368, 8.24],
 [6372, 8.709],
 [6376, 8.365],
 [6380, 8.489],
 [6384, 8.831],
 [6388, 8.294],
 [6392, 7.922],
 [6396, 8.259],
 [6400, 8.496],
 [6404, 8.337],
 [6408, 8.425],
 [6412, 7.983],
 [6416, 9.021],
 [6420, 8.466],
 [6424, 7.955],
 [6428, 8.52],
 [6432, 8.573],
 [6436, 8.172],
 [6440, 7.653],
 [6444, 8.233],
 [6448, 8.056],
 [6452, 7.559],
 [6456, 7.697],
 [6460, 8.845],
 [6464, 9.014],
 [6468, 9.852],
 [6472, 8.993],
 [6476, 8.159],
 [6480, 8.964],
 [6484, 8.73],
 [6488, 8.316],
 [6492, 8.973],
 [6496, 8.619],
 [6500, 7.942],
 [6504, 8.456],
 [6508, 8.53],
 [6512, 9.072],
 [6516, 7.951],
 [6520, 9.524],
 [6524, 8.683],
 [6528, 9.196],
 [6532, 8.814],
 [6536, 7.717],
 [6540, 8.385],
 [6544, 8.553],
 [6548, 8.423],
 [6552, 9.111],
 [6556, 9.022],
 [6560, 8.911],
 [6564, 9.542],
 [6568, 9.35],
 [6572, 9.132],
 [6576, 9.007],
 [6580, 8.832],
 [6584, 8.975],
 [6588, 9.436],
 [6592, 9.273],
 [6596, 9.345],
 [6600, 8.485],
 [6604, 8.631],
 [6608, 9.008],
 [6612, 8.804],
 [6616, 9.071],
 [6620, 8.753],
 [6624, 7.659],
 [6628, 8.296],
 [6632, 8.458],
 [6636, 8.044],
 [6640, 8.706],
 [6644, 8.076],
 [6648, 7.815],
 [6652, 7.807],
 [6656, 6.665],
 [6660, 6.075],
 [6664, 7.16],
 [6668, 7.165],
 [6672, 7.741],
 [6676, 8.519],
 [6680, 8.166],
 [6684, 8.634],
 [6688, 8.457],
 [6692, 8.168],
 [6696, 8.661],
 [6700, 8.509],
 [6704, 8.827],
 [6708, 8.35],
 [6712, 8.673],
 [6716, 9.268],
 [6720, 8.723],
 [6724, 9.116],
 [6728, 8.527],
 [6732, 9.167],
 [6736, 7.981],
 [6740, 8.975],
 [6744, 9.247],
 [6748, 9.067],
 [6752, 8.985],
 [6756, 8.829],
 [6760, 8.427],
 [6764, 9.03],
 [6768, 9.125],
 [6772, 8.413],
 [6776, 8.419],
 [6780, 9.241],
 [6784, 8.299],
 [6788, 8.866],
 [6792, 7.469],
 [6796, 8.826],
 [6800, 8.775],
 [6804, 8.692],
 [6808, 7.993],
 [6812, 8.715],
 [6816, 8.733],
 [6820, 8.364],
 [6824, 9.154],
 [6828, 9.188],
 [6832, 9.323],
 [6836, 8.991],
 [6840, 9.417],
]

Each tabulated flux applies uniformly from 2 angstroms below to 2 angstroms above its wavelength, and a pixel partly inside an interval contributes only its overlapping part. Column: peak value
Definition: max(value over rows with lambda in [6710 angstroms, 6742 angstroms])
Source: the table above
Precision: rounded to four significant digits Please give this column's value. 9.268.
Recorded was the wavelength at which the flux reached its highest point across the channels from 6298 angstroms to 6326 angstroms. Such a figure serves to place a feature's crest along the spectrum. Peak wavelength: 6308 angstroms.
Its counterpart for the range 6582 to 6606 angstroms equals 6588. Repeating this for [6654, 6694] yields 6684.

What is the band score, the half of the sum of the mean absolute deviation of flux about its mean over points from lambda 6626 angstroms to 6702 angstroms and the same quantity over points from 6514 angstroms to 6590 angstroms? 0.47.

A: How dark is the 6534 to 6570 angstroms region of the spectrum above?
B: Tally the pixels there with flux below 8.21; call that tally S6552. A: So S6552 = 1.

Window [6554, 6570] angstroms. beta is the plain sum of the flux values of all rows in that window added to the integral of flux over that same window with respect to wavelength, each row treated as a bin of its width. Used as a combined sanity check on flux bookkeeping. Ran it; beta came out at 184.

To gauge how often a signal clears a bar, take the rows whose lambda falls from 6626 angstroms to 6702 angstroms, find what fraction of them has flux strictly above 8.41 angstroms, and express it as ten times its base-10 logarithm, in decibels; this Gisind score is -4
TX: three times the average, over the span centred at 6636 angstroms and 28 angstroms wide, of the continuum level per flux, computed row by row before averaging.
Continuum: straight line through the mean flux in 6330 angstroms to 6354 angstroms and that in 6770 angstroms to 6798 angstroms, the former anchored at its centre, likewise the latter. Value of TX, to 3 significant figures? 3.11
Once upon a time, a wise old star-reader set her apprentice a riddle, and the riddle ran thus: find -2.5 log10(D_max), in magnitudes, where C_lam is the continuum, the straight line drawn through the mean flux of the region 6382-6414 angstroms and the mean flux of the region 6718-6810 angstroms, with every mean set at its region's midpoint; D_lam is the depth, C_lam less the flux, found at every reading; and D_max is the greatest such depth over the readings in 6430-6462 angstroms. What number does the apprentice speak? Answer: 0.2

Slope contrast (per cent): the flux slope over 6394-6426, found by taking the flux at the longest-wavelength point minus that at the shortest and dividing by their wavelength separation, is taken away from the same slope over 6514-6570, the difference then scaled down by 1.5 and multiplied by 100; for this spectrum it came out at 2.5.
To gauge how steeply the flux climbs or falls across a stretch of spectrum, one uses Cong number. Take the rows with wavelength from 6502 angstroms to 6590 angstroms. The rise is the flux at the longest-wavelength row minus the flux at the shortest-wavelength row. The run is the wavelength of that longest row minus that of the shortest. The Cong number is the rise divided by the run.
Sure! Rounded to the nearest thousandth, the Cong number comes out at 0.012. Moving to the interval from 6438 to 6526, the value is 0.012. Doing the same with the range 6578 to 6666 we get -0.020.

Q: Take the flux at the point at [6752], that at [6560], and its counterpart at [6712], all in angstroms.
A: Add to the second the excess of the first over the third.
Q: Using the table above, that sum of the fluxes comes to 9.2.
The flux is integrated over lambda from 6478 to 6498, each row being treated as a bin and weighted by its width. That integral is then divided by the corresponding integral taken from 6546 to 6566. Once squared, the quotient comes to 0.938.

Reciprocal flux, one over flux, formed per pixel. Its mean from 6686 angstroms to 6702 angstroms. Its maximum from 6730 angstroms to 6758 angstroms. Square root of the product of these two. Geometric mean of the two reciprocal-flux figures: 0.122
